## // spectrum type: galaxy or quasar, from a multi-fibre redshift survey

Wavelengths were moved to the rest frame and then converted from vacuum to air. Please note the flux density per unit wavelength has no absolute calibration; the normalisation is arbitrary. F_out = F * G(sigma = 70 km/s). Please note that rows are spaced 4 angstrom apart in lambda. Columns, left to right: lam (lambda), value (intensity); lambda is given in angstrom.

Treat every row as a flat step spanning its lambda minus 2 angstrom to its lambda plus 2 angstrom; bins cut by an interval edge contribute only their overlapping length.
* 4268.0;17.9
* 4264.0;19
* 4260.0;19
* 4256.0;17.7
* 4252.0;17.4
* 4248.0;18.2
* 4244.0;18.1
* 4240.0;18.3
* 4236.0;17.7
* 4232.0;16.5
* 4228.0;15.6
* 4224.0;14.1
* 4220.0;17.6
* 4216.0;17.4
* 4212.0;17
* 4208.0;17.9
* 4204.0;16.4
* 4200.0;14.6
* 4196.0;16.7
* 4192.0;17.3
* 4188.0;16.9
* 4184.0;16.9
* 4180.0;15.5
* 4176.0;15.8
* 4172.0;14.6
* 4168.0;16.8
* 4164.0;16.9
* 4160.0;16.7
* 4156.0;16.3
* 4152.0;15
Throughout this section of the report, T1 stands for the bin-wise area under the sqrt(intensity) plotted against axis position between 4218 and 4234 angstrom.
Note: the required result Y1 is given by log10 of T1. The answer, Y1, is 1.81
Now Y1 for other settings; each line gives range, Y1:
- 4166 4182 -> 1.80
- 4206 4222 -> 1.83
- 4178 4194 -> 1.81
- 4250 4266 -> 1.83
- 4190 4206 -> 1.81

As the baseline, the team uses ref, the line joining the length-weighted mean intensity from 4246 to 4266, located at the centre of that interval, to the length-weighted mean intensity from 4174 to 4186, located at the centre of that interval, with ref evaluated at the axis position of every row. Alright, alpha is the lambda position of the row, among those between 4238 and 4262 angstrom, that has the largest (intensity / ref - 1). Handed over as 4260.0 angstrom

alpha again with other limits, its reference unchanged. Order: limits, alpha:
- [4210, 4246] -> 4240.0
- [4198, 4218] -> 4208.0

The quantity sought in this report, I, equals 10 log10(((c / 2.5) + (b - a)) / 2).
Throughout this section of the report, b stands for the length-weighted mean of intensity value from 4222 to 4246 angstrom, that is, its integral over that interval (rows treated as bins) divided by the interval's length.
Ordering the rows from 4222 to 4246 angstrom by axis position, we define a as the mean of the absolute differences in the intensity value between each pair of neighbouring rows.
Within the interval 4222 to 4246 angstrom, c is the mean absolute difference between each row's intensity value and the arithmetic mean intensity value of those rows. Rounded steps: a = 0.88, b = 16.7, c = 1.3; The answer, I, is 9.13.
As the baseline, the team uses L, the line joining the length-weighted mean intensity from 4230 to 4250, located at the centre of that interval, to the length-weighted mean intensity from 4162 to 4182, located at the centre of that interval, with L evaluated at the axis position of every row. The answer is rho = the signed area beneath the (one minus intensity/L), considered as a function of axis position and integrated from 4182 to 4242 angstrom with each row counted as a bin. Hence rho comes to 0.9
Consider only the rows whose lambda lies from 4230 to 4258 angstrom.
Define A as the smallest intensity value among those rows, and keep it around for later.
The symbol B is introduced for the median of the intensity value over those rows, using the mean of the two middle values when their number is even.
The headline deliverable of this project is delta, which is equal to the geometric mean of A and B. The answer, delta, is 17.1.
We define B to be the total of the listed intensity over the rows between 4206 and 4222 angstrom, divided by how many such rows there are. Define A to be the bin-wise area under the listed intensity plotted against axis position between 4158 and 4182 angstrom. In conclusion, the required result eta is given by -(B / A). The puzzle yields -0.045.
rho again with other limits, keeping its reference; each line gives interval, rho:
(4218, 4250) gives 1.1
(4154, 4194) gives -1.0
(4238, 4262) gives -0.1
